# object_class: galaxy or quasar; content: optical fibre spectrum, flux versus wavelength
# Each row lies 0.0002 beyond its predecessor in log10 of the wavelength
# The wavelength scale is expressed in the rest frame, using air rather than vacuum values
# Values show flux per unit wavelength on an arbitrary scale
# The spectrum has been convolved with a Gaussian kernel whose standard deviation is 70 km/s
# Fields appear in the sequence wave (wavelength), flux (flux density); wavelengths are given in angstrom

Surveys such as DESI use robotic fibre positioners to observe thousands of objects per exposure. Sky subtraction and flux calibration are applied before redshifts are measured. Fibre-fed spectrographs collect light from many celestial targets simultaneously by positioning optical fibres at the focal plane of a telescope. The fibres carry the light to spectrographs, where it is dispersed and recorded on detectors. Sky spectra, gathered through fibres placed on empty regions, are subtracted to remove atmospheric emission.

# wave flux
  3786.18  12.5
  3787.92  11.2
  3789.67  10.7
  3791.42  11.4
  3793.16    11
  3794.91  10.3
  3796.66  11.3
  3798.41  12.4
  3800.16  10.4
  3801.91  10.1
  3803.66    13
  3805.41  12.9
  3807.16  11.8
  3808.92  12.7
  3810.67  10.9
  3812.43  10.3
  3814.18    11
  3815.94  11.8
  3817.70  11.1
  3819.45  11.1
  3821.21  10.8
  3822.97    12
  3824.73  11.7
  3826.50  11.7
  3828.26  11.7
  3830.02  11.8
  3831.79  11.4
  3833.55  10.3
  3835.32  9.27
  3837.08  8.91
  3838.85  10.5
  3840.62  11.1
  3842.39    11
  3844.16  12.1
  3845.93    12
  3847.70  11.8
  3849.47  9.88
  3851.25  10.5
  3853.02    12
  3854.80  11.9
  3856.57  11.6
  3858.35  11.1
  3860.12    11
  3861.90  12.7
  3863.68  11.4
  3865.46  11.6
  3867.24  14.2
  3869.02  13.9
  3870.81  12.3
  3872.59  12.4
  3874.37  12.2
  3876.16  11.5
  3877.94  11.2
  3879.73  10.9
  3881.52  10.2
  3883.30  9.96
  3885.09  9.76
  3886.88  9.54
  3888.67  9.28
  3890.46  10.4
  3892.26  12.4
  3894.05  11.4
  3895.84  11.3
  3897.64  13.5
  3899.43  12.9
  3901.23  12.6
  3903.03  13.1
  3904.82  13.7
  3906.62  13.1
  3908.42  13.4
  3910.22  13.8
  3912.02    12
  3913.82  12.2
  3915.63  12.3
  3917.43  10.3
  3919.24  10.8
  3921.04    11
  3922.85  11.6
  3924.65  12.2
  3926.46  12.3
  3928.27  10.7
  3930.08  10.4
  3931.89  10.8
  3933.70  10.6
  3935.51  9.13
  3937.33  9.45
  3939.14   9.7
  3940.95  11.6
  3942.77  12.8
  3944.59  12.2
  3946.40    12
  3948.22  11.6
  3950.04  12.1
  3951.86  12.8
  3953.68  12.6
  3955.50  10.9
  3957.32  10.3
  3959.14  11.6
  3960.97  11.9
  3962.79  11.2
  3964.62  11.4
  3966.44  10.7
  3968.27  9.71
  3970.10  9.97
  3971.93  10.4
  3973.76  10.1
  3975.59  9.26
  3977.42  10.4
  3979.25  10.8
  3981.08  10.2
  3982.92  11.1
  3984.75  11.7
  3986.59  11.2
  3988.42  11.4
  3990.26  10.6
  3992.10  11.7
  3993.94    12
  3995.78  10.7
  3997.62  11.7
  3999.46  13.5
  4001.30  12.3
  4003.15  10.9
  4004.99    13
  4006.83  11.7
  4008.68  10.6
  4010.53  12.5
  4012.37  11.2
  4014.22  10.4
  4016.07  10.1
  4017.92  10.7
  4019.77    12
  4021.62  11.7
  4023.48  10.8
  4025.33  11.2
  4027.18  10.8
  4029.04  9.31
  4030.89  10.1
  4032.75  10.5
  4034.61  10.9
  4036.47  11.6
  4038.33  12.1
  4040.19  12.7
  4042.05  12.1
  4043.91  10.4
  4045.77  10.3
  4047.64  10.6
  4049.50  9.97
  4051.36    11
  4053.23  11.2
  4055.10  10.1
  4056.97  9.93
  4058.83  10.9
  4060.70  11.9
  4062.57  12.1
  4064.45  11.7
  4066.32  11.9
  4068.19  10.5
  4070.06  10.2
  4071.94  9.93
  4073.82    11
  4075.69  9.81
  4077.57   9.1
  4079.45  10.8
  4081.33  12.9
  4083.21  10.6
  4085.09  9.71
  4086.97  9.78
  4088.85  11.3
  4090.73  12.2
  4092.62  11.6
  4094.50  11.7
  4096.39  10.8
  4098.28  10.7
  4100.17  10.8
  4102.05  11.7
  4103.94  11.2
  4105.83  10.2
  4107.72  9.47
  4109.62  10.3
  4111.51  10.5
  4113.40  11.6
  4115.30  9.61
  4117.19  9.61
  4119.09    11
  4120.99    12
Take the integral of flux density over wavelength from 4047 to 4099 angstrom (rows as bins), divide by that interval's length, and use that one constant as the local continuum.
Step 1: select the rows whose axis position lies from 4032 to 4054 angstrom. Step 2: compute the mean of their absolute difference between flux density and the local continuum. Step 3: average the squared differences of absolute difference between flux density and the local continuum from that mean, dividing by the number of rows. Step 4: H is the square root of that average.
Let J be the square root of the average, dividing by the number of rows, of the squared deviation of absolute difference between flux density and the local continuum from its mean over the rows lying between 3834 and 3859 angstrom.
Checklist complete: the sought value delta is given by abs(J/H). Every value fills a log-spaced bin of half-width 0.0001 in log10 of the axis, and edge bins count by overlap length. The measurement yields 1.02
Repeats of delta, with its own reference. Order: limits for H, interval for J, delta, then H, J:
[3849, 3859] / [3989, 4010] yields 2.33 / 0.3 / 0.80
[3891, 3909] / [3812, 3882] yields 0.91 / 0.8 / 0.72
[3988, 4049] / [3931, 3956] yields 0.99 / 0.6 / 0.63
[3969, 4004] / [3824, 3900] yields 1.20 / 0.6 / 0.74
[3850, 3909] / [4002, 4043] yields 0.69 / 0.9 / 0.62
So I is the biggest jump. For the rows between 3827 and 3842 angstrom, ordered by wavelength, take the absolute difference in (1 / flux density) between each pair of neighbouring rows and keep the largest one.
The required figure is 0.017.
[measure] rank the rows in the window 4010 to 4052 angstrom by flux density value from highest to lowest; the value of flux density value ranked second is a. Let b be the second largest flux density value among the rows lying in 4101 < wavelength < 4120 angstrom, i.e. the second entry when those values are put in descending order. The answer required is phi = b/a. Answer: 0.93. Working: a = 12.5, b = 11.6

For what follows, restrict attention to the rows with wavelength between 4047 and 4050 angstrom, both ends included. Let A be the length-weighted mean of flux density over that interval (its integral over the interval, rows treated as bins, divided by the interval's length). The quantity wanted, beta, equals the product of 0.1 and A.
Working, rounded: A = 10.3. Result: 1.03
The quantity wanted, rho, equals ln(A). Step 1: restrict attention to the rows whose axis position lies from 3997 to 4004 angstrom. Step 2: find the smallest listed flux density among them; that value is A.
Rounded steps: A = 10.9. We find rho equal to 2.39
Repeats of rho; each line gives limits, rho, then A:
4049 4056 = 2.30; 9.97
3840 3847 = 2.40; 11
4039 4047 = 2.33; 10.3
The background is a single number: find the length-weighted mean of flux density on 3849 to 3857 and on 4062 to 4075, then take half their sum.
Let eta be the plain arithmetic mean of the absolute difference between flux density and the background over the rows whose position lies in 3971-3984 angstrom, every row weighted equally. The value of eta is 0.78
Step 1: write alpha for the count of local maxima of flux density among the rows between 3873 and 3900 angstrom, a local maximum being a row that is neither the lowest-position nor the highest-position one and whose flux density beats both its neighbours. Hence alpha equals 2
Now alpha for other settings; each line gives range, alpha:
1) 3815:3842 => 2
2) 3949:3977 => 4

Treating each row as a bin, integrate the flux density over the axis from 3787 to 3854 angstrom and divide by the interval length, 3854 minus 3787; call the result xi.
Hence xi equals 11.2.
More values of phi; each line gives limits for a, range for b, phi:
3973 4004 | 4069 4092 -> 0.99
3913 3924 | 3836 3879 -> 1.14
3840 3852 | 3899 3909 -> 1.12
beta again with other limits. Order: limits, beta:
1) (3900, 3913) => 1.31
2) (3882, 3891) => 0.98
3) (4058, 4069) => 1.15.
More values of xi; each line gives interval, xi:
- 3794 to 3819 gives 11.4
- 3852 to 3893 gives 11.4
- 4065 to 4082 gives 10.7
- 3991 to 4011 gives 11.8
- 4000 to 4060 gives 11.1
